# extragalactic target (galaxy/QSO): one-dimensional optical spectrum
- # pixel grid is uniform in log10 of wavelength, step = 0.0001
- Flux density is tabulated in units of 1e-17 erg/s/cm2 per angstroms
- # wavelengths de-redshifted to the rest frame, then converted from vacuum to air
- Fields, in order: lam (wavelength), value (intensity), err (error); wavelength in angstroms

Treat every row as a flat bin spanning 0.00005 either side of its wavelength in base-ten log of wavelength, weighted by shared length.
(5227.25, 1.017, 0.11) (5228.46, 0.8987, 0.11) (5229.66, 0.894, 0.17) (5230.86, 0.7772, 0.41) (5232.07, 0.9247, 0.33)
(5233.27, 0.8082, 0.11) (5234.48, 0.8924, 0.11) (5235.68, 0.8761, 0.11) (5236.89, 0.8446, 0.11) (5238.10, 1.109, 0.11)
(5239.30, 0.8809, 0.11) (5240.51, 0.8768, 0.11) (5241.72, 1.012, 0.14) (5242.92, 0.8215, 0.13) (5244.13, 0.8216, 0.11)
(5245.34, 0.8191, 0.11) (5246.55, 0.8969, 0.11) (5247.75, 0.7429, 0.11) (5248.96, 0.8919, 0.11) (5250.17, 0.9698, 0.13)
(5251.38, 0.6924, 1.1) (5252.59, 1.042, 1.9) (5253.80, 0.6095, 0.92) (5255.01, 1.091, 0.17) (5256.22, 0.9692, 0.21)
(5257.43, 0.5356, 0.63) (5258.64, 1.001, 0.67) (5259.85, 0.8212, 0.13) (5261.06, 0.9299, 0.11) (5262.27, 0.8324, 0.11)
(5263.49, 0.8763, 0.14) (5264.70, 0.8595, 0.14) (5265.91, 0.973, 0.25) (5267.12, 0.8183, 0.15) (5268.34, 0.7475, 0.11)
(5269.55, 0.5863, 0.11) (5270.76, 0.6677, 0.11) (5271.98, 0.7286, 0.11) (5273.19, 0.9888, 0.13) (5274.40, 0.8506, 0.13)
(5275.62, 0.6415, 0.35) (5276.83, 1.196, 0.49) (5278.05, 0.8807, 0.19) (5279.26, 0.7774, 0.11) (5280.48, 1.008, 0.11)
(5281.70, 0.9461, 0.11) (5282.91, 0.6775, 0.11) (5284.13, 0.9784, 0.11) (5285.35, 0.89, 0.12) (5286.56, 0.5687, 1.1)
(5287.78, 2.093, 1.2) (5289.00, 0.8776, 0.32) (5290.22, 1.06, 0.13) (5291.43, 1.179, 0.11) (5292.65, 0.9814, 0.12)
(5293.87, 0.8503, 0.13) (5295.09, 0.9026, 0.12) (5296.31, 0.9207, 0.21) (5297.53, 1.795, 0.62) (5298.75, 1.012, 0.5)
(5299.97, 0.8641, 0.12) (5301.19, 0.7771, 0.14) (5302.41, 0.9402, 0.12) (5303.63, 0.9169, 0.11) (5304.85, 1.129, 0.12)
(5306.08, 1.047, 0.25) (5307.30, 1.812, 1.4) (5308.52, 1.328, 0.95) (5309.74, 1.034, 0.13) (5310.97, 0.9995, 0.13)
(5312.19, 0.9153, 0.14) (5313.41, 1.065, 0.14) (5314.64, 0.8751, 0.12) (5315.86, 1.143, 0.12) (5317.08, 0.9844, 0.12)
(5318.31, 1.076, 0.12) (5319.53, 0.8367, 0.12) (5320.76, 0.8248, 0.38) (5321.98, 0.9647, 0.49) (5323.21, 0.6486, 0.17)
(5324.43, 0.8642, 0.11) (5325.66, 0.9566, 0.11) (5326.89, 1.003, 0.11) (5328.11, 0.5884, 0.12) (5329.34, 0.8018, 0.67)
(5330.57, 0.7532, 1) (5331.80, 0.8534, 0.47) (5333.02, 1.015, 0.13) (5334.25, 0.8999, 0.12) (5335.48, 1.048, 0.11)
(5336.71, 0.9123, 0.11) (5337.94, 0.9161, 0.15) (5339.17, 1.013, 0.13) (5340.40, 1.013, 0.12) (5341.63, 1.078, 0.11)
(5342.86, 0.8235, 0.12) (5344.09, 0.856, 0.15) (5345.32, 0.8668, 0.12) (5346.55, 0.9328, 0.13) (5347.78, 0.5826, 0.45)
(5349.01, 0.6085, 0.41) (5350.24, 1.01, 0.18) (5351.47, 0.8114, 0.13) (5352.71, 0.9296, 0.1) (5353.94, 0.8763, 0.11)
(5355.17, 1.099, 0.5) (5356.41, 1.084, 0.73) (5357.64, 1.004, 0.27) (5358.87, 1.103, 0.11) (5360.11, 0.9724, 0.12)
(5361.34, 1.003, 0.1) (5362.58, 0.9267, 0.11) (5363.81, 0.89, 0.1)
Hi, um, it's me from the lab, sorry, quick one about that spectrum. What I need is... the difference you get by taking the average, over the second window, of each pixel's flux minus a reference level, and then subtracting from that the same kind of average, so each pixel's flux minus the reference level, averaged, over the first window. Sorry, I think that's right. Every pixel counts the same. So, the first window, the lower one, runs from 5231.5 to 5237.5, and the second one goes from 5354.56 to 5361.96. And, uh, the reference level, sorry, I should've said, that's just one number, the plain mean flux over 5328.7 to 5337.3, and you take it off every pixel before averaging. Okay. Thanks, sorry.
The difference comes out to 0.2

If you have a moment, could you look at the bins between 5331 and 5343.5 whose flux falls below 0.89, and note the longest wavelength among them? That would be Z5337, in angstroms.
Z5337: 5342.86 angstroms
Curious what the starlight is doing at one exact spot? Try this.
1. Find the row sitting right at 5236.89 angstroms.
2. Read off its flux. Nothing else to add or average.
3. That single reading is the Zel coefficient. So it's 0.8446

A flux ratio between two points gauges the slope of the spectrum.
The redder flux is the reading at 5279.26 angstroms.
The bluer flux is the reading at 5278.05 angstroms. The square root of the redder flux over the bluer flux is 0.94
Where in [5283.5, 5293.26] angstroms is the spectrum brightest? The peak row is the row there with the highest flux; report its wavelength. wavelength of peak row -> 5287.78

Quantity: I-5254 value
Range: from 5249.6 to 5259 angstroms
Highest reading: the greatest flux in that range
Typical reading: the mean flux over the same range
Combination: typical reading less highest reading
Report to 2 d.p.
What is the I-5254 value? -0.23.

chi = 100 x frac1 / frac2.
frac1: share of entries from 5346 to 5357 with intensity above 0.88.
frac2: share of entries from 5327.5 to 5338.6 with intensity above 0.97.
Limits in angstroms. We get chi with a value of 250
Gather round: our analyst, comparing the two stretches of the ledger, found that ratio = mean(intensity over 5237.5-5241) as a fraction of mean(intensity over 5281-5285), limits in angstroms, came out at 1.10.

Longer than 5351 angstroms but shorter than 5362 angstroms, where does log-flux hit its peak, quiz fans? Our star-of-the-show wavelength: 5358.87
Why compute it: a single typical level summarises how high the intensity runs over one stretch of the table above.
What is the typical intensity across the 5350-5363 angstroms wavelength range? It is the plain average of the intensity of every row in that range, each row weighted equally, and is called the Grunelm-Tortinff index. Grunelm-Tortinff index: 0.98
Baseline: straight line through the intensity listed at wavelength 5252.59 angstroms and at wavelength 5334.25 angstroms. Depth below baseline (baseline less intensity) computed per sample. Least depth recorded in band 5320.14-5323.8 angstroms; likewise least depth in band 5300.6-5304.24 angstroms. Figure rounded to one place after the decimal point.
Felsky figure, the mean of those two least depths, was 0.0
